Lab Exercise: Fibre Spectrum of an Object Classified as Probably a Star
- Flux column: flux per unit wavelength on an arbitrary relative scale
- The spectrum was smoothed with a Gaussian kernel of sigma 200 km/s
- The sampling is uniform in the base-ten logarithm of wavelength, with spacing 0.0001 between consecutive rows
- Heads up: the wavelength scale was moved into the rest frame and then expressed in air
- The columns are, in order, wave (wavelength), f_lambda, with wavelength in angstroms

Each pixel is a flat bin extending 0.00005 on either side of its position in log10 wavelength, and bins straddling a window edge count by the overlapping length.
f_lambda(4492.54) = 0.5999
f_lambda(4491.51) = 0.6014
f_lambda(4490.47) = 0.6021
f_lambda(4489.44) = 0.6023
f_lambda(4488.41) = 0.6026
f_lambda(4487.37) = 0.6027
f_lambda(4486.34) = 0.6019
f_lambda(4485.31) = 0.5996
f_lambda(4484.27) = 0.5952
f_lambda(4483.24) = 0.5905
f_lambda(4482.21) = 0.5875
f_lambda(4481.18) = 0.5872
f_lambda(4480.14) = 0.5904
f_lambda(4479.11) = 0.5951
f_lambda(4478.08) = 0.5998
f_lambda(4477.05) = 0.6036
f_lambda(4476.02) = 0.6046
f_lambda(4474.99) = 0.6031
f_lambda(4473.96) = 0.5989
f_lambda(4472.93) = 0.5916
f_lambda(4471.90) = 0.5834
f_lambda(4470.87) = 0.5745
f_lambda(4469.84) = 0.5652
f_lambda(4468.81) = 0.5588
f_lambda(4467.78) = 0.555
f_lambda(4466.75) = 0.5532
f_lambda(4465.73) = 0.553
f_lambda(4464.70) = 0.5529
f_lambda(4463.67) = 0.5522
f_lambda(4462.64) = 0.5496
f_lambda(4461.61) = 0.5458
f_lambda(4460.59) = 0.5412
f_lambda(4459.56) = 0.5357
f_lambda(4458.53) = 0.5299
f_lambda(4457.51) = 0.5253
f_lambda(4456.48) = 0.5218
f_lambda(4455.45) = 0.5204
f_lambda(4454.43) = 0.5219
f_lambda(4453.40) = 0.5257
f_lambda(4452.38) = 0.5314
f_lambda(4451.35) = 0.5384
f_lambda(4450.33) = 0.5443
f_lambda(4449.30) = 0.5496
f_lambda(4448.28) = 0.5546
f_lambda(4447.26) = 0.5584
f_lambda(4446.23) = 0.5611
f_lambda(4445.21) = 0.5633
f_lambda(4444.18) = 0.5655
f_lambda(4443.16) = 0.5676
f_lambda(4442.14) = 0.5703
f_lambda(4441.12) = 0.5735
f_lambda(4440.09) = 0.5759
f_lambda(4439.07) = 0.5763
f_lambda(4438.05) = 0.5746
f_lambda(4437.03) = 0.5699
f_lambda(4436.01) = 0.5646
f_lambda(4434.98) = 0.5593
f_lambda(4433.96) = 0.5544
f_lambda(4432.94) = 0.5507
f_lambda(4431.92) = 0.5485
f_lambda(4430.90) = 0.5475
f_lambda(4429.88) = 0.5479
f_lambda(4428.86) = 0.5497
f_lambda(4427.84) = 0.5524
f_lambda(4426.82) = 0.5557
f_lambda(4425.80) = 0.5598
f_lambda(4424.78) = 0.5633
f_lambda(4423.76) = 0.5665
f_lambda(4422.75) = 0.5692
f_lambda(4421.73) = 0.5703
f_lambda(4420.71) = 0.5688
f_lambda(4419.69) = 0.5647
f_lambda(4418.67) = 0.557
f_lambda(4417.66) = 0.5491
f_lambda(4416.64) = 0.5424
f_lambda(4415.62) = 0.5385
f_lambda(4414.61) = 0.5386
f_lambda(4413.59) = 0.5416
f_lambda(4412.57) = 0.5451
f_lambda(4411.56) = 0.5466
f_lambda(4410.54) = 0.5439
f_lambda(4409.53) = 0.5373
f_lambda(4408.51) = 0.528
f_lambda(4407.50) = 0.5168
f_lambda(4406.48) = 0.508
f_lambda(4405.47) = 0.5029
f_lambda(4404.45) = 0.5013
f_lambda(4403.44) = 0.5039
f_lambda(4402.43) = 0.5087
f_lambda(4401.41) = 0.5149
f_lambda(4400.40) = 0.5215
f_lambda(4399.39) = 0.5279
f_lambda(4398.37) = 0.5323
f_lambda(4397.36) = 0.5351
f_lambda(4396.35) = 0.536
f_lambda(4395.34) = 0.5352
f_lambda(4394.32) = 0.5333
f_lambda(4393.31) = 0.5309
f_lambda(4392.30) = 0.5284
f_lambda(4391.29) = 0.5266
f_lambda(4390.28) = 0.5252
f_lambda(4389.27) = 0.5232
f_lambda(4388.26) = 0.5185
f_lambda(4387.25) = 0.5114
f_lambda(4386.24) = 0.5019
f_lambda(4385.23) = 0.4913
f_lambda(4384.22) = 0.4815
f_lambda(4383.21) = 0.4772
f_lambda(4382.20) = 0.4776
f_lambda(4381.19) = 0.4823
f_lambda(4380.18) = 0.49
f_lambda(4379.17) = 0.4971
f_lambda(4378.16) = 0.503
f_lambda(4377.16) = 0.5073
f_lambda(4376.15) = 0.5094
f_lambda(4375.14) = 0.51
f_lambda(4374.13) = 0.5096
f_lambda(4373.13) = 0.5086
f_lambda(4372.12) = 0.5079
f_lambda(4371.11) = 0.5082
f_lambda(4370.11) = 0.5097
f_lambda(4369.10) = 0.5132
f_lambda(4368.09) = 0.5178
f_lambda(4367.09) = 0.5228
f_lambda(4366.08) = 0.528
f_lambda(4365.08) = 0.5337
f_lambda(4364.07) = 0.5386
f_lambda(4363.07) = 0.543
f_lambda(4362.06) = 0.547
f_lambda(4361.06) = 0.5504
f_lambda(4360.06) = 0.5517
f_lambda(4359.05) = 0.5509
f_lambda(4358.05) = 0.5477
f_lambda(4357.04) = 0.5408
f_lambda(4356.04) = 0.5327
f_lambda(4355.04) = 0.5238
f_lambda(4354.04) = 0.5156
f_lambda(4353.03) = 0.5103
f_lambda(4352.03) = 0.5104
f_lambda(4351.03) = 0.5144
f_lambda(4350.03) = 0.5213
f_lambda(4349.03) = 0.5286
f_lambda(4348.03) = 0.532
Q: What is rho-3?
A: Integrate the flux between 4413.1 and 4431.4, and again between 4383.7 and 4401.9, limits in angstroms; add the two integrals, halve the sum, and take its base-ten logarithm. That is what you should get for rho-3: 0.992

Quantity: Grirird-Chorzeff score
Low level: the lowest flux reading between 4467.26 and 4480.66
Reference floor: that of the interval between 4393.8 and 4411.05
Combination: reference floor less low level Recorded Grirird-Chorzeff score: -0.05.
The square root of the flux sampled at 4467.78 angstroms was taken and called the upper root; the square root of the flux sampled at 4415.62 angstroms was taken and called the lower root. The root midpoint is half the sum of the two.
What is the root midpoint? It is 0.739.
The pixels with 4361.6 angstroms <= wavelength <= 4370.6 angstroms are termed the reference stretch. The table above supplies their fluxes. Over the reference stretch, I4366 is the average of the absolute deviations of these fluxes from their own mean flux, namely 0.011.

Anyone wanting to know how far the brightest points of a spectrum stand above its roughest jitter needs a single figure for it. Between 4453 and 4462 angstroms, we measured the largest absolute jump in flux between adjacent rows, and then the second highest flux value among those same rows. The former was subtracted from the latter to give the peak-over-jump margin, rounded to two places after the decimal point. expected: 0.54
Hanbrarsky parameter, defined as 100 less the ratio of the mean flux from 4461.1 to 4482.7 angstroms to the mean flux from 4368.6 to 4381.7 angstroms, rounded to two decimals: 98.86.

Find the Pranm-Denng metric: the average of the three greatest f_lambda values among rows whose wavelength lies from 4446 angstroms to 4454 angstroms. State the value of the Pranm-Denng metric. 0.558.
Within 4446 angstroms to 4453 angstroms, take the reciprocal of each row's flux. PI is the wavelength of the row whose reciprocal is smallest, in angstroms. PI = 4446.23 angstroms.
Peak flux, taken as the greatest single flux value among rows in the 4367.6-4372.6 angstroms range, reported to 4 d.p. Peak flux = 0.5178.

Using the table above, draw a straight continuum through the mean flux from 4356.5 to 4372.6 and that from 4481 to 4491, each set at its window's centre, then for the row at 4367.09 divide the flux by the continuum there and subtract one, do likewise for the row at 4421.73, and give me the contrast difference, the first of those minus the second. -0.03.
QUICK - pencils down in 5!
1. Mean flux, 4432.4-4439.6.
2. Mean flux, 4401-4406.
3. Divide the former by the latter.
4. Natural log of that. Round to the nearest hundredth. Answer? 0.11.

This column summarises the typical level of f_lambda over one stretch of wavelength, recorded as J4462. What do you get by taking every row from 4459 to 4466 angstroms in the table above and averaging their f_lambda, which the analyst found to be 0.55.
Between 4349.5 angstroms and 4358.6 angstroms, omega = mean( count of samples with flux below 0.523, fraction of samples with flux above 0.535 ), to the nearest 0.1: 2.6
